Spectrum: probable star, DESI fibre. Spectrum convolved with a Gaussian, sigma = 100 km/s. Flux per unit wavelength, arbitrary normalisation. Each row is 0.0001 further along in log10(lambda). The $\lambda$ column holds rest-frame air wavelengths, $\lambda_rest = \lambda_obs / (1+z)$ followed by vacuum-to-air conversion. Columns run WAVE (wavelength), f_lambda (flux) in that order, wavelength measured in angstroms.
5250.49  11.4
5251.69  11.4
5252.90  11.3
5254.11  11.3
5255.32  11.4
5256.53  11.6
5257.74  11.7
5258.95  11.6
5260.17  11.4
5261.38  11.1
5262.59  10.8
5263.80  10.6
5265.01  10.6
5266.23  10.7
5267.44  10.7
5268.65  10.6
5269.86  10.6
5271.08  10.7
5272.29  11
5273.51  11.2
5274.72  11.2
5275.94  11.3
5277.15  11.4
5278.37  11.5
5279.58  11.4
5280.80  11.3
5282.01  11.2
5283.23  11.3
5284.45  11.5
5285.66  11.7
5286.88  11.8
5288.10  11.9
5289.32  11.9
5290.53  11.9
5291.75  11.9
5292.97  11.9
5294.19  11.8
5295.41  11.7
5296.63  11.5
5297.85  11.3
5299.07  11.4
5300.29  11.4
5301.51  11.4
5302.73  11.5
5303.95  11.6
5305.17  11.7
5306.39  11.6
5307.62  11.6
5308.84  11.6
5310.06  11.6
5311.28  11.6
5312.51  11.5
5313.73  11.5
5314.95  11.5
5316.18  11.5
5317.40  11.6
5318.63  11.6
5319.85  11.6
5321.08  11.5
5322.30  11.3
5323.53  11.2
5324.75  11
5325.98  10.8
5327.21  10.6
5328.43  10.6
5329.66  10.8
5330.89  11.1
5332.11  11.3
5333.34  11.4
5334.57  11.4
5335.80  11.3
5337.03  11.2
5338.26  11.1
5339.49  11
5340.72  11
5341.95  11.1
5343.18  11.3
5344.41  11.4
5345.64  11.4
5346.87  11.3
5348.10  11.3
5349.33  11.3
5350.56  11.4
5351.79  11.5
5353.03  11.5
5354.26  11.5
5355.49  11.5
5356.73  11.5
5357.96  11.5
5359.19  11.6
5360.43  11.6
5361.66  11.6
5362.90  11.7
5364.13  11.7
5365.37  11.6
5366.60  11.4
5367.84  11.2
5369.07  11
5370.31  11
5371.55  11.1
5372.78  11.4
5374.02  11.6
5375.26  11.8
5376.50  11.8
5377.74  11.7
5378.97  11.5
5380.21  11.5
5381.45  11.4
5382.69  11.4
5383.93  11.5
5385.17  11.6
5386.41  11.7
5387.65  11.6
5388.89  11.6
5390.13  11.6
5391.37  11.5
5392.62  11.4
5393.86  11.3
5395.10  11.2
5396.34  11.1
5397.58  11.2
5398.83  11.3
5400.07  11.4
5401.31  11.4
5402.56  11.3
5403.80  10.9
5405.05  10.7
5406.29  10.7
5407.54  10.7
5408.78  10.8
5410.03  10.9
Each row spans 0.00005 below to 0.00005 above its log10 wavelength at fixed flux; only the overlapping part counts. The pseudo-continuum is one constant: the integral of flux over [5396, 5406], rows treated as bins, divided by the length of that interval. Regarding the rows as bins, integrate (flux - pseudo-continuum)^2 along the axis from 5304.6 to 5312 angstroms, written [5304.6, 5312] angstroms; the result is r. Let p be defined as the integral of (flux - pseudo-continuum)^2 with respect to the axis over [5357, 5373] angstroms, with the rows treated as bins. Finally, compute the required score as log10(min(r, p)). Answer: 0.21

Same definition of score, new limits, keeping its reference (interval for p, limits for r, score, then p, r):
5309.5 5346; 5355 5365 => 0.30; 3.5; 2.0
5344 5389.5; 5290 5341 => 0.82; 6.6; 8.2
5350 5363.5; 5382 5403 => 0.32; 2.1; 2.1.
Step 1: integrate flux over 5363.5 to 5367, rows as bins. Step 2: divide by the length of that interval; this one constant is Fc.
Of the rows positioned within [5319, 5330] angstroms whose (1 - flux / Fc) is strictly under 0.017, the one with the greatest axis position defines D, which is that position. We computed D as 5321.08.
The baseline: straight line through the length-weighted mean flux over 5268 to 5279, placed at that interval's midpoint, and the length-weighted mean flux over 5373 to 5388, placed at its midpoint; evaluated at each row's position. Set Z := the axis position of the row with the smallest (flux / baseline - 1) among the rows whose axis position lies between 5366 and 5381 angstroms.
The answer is 5370.31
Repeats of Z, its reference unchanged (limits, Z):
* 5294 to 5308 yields 5297.85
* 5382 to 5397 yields 5396.34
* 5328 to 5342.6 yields 5328.43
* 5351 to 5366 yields 5357.96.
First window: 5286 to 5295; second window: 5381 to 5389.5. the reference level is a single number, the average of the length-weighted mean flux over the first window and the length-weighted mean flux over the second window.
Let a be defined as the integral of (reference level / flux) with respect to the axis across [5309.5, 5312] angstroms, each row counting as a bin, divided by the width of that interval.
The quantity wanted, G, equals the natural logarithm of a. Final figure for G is 0.007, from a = 1.01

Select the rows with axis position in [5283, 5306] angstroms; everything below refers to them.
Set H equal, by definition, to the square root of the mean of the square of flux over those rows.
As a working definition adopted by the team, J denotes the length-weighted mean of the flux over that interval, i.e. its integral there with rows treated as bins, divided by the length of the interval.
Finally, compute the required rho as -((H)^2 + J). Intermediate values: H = 11.6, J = 11.64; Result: -147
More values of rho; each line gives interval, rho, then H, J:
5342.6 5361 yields -142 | 11.4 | 11.44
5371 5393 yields -145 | 11.5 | 11.54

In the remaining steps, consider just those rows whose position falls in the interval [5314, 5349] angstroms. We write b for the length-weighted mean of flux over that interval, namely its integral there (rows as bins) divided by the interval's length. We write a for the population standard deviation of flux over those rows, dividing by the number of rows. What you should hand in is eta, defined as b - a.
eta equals 10.9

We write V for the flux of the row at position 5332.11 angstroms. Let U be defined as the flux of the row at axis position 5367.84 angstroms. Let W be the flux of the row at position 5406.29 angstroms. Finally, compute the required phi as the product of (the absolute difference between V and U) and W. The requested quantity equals 1.1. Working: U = 11.2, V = 11.3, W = 10.7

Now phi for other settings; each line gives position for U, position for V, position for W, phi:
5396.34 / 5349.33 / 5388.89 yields 2.3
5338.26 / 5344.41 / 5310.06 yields 3.5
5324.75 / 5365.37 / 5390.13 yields 7.0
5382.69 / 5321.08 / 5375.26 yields 1.2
